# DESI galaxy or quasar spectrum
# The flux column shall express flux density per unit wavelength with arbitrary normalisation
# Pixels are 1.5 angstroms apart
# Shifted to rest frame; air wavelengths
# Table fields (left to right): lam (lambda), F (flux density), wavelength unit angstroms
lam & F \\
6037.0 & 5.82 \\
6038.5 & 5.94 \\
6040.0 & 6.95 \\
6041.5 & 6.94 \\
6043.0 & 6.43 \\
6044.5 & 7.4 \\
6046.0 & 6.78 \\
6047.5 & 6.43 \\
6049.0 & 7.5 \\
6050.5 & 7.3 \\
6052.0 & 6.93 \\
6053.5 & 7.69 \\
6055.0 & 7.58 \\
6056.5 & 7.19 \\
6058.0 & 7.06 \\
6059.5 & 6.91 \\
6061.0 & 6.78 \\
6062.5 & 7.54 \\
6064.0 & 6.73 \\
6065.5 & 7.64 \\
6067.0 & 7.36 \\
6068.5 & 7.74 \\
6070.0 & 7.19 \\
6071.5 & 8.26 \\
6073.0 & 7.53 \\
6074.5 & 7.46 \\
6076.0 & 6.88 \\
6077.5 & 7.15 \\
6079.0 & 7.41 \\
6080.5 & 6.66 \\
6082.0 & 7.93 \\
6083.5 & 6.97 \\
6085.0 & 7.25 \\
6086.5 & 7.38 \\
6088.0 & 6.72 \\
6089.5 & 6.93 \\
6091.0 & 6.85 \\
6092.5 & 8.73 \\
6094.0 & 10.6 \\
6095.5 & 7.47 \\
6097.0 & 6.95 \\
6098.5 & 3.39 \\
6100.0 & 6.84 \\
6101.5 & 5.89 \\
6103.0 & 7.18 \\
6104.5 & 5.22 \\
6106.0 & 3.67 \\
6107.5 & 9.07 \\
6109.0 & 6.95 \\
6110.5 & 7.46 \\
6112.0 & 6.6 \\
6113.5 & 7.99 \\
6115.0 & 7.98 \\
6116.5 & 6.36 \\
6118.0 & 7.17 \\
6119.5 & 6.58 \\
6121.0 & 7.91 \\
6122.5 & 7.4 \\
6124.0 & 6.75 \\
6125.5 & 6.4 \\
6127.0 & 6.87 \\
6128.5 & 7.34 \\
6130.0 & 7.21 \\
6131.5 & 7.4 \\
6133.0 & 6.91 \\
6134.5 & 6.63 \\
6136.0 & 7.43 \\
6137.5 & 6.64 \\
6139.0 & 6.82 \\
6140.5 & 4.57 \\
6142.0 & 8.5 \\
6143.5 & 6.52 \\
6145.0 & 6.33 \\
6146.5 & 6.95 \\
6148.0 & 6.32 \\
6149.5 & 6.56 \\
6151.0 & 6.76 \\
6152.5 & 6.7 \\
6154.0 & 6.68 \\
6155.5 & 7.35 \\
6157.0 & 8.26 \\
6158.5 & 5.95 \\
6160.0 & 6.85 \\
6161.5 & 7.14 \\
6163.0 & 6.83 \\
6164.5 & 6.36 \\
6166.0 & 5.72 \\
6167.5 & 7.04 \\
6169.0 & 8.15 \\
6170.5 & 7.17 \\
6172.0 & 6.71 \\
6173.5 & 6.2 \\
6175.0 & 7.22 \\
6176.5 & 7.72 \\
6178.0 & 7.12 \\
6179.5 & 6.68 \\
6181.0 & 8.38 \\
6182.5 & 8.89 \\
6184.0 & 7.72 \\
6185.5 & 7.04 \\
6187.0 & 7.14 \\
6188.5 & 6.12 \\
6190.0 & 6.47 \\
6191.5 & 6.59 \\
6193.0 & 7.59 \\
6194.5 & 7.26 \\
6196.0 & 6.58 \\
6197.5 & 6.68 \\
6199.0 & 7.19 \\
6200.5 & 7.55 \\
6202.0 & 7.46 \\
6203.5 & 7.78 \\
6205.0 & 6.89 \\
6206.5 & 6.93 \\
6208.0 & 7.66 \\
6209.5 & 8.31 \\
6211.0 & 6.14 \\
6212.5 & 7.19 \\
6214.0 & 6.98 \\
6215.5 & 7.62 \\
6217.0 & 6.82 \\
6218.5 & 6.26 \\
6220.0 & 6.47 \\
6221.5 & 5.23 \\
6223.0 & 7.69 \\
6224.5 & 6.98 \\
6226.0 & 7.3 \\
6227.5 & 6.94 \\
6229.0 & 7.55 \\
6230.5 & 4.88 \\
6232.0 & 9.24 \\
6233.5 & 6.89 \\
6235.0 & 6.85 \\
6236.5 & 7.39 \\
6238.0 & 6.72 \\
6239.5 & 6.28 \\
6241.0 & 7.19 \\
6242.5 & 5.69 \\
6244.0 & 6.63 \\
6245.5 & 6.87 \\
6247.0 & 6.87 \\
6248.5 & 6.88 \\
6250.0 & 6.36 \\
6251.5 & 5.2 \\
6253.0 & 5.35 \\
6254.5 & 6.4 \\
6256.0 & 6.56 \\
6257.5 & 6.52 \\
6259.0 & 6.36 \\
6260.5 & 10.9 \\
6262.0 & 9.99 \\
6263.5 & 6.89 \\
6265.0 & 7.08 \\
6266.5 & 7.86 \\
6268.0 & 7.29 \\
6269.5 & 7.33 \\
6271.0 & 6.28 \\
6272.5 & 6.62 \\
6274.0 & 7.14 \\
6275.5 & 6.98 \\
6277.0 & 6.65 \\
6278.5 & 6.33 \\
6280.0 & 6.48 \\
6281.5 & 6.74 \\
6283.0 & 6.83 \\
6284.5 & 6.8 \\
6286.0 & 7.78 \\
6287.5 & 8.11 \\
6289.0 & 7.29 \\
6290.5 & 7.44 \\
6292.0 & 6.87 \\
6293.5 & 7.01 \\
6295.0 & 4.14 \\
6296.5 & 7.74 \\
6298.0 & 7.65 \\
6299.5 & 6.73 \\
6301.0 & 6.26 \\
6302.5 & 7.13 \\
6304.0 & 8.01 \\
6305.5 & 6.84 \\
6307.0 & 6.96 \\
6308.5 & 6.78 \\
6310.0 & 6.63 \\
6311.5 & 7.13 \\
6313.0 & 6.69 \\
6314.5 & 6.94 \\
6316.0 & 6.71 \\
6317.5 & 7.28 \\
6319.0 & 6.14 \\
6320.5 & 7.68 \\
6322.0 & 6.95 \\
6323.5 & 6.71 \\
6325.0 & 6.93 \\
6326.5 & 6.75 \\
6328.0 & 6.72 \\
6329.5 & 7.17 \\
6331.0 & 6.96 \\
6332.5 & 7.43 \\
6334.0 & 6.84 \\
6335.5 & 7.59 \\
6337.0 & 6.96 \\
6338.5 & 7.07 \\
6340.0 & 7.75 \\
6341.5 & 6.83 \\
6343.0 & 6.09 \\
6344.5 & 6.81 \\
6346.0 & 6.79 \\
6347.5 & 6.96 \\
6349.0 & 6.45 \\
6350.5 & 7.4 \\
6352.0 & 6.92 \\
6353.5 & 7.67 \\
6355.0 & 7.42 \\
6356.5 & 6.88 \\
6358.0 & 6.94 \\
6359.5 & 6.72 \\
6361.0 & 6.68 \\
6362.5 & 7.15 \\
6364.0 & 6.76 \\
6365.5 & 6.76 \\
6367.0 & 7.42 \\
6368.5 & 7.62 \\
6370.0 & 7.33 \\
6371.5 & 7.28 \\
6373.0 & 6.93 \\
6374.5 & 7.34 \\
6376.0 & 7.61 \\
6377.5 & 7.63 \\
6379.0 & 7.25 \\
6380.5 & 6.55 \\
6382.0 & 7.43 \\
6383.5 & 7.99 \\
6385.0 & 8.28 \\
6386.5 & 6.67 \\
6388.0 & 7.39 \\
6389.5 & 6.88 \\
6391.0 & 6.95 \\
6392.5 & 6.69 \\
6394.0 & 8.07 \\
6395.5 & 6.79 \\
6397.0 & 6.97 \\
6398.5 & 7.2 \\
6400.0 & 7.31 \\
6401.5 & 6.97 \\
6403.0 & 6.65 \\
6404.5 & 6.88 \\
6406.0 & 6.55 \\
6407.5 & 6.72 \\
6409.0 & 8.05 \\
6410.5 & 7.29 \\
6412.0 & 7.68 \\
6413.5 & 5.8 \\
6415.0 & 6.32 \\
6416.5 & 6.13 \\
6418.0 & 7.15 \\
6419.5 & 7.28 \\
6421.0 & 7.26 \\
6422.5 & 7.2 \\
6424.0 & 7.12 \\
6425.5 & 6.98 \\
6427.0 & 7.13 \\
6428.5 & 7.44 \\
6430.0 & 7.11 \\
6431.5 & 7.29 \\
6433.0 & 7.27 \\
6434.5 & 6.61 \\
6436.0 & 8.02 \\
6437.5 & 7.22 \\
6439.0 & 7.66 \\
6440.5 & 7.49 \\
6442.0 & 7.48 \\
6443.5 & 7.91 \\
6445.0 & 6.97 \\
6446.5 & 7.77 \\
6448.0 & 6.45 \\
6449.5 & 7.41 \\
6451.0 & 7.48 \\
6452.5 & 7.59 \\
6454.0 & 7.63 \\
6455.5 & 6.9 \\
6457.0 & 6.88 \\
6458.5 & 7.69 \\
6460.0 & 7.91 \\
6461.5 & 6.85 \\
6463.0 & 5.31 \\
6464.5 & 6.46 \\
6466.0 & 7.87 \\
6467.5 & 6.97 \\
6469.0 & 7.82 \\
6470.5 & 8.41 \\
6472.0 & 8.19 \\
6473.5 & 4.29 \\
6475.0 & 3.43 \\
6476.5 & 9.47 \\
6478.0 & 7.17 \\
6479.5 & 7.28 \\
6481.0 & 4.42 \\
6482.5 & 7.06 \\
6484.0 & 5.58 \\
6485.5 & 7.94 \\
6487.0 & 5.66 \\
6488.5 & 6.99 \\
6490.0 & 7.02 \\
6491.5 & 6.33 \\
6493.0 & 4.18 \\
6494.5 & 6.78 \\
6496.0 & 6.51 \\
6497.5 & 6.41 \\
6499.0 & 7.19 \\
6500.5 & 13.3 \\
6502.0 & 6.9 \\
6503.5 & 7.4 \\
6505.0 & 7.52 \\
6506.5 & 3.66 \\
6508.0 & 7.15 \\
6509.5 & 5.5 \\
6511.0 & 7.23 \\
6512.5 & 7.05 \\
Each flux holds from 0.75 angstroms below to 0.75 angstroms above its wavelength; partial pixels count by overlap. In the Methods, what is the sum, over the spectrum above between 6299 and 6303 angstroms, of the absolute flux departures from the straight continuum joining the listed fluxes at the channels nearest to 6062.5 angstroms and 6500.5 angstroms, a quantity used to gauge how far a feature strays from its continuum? 12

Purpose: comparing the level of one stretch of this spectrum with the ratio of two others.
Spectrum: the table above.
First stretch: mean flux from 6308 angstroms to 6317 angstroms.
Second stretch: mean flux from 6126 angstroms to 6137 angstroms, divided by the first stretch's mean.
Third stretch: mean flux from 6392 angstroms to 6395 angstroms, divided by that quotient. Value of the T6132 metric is 7.1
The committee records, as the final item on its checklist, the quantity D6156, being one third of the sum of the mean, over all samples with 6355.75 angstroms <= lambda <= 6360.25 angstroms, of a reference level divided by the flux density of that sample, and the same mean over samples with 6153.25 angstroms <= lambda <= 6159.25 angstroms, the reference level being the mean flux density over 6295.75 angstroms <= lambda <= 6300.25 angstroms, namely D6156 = 0.71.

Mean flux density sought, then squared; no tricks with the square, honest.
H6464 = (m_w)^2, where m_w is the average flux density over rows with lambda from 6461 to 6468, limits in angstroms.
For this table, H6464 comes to 45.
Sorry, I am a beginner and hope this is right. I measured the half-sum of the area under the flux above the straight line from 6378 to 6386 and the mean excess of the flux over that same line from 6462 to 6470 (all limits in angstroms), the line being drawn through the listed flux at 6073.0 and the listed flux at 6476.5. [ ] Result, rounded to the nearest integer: -7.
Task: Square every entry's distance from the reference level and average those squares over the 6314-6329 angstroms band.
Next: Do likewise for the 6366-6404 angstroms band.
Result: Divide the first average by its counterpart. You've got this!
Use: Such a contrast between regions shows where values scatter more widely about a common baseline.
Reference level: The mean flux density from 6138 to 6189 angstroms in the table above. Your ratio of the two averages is 0.5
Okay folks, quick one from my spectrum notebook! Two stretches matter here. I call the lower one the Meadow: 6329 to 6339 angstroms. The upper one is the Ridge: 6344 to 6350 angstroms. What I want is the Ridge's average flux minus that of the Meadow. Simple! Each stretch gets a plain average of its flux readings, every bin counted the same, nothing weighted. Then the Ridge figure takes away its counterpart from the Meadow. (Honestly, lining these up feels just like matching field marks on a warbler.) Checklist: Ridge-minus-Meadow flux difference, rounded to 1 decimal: -0.4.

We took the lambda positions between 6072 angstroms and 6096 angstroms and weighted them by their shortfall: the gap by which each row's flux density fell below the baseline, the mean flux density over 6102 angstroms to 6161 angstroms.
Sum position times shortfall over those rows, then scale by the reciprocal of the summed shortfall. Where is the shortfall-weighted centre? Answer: 6088.3 angstroms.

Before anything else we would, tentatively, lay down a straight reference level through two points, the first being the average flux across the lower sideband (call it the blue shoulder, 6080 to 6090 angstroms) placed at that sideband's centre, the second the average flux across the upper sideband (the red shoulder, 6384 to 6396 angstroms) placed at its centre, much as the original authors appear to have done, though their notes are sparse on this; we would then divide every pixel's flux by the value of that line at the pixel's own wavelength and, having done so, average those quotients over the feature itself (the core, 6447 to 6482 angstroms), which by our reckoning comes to 0.96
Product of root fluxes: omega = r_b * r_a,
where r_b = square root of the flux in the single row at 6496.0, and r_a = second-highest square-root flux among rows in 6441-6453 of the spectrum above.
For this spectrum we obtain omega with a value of 7.11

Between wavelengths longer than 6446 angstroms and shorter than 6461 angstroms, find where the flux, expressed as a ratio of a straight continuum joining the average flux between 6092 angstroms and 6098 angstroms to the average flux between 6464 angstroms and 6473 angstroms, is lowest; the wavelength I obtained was 6448.0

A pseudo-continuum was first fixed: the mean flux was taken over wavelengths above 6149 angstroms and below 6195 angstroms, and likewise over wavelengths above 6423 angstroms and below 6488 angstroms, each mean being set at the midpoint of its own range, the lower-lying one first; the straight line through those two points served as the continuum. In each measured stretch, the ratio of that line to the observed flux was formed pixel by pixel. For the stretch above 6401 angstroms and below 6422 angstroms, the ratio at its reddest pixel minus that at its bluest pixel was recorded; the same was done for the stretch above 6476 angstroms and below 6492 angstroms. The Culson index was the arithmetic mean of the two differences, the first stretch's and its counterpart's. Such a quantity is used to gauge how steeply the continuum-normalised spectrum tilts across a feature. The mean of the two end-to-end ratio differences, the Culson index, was 0.16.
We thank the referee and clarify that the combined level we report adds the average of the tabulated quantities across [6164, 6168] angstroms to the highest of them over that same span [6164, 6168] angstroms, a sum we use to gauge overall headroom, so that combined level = 13.4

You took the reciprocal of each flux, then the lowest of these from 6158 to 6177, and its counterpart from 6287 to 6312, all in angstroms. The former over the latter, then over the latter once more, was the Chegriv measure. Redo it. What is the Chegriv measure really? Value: 8.1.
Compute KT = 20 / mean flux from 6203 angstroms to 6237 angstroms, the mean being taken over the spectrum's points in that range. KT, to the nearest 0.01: 2.84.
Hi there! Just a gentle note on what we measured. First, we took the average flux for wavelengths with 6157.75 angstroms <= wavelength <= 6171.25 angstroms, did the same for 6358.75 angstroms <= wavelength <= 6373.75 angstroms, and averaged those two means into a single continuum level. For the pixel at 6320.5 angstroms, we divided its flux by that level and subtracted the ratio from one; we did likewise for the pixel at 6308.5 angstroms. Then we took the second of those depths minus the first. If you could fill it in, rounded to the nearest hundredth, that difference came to 0.13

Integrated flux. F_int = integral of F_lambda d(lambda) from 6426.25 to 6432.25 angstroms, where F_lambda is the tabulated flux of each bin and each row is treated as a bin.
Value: 43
